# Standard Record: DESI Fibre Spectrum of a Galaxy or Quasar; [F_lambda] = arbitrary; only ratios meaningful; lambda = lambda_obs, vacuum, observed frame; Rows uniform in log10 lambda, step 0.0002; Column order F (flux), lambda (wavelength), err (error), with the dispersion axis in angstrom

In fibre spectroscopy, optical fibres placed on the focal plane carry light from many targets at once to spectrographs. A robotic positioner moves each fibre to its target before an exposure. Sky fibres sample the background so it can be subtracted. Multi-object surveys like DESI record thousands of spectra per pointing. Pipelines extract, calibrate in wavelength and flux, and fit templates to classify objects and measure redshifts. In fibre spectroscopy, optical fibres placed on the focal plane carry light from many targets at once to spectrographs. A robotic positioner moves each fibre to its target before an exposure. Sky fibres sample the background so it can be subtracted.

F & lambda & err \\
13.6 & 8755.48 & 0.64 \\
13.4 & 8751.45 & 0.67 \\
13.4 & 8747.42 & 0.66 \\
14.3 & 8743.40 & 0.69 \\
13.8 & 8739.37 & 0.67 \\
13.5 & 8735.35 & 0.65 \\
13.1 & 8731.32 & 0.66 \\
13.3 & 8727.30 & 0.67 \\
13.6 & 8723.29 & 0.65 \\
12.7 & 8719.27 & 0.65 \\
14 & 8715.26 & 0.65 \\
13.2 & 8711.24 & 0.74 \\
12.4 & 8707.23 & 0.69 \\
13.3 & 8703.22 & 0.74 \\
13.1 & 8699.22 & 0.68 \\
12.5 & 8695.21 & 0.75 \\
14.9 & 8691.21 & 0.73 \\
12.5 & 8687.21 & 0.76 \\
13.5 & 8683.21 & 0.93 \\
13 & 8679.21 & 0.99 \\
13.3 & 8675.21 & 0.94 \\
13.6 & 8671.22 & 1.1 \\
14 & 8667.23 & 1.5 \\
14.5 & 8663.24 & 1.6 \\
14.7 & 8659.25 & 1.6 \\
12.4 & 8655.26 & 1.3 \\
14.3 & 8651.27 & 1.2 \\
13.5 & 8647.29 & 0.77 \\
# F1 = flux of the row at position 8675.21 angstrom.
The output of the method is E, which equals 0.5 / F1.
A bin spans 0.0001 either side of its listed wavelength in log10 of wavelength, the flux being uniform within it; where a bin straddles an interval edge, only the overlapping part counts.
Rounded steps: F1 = 13.3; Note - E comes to 0.0376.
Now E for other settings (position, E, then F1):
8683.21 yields 0.0370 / 13.5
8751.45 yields 0.0373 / 13.4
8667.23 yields 0.0357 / 14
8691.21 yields 0.0336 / 14.9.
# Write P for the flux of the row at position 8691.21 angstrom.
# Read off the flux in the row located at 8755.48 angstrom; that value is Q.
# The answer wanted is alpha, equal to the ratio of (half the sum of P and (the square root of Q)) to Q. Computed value 0.683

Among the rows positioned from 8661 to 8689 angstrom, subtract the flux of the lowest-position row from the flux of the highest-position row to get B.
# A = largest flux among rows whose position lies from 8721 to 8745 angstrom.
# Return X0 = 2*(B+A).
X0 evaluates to 24.6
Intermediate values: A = 14.3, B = -2.0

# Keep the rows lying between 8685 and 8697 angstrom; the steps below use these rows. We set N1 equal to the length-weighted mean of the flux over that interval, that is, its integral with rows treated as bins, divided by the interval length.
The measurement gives 13.3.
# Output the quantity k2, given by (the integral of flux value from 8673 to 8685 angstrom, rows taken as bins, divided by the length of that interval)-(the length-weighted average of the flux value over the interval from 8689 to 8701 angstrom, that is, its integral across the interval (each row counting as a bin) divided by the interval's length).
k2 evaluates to -0.2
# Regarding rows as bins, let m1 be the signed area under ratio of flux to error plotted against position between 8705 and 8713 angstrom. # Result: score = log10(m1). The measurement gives 2.16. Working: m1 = 143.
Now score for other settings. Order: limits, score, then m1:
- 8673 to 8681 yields 2.04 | 109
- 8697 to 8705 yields 2.17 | 149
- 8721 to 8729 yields 2.21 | 163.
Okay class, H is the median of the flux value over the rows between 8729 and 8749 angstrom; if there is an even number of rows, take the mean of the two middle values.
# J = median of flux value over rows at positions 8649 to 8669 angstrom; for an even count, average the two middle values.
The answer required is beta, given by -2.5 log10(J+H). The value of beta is -3.61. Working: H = 13.5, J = 14.3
